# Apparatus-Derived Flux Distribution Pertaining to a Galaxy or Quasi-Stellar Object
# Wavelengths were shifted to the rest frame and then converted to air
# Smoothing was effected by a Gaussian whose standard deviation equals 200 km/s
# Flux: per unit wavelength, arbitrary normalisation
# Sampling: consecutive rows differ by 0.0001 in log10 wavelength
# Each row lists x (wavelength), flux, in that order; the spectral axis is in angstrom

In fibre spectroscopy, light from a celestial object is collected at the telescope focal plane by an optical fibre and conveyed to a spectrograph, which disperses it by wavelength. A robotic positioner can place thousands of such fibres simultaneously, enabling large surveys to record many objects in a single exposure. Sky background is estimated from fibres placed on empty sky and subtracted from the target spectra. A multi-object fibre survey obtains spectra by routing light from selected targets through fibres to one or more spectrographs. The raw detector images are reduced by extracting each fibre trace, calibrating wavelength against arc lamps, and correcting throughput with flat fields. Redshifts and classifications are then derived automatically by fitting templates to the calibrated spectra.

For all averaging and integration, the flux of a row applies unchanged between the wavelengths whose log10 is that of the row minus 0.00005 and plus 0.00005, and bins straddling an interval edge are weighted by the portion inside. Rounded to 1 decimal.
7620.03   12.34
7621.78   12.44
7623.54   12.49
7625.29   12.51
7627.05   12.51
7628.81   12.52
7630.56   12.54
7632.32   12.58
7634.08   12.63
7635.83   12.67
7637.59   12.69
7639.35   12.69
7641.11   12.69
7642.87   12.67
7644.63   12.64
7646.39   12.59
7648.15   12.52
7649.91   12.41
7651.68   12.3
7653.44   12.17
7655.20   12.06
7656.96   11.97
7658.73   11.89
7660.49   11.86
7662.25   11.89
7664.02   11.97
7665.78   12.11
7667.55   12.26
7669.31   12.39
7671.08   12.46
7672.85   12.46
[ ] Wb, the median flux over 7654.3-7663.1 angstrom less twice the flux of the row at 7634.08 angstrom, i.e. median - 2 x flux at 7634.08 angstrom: -13.4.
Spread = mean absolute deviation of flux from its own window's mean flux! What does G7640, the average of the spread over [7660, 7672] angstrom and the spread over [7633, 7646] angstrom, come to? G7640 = 0.111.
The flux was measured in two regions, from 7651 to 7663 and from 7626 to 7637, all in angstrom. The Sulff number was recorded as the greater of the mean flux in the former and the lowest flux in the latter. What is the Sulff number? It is 12.5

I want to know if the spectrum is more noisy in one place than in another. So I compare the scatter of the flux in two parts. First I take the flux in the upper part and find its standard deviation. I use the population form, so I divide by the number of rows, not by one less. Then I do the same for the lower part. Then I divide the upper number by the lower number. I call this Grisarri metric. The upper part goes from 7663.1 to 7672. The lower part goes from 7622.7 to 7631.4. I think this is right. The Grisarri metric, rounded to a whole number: 11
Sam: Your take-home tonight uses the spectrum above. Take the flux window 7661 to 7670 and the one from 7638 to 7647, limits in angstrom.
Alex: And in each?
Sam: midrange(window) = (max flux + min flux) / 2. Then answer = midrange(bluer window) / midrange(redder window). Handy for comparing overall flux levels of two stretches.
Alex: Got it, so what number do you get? 1.04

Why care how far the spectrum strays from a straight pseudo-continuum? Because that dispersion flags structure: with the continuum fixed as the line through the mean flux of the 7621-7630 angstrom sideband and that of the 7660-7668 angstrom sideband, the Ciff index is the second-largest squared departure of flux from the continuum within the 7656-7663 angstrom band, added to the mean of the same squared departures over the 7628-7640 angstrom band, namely 0.10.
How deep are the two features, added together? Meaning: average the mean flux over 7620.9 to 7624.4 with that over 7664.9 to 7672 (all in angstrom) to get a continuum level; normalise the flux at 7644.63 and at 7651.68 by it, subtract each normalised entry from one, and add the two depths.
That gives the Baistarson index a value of -0.014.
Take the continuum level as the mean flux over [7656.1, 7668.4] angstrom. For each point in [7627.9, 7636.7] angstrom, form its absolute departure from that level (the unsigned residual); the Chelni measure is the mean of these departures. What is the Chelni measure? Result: 0.60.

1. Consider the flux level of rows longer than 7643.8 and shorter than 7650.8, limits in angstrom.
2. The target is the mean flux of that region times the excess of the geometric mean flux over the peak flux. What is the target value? -1.3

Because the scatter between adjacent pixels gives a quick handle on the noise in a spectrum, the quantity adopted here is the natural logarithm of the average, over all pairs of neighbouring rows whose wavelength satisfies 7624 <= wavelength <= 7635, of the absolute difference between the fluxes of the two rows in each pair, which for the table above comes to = -3.73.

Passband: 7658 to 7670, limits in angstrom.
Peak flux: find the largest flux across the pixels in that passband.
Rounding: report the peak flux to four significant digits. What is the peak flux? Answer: 12.39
